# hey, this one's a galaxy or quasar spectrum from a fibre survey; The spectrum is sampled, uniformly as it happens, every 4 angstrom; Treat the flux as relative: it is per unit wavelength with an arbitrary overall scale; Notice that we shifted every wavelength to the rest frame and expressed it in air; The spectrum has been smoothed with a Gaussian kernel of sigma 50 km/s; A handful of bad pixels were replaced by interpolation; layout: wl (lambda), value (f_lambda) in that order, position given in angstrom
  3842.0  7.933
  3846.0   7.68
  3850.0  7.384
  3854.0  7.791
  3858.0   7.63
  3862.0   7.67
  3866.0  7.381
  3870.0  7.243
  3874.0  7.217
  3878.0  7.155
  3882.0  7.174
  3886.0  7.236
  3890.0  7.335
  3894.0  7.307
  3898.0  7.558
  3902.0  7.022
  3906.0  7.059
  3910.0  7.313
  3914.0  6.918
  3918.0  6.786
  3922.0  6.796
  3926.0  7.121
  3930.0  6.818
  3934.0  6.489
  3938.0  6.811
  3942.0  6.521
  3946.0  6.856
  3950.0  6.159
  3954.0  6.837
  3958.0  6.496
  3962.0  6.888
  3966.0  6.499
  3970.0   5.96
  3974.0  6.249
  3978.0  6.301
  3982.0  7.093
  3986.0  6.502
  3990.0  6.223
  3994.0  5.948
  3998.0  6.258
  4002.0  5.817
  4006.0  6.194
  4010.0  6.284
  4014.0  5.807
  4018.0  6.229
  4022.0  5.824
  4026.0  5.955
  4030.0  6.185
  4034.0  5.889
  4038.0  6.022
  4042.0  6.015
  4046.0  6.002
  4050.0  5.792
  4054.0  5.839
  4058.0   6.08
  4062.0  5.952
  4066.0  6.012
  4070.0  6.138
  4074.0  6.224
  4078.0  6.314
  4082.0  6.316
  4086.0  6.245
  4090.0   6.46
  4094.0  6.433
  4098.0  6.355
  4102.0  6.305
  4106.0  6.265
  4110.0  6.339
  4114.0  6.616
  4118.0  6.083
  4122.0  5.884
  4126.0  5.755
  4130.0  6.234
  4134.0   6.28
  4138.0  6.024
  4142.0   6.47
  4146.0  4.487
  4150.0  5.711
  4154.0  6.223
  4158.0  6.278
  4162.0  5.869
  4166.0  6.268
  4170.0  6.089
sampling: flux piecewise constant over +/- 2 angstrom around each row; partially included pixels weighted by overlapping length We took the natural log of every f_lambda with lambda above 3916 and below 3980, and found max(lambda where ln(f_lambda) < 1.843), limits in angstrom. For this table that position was 3978.0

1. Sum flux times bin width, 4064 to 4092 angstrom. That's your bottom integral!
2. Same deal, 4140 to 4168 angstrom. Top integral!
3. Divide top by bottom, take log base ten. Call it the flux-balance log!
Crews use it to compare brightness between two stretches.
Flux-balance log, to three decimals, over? -0.025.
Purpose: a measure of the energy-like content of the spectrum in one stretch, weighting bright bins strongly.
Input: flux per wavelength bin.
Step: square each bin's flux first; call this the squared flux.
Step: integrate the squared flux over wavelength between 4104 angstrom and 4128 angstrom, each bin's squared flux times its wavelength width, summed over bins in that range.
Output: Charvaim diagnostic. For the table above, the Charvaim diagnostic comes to 912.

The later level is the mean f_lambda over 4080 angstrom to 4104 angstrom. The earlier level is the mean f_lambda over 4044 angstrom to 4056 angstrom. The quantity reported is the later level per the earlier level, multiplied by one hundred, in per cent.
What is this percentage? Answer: 108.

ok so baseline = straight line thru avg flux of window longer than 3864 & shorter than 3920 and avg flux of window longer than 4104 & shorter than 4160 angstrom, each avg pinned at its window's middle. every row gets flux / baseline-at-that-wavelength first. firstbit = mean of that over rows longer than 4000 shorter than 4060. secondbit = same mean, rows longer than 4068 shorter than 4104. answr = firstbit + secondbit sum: 1.92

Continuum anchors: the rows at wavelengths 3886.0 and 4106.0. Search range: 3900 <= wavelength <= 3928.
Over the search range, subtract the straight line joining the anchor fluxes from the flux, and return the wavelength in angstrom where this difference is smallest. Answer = 3918.0 angstrom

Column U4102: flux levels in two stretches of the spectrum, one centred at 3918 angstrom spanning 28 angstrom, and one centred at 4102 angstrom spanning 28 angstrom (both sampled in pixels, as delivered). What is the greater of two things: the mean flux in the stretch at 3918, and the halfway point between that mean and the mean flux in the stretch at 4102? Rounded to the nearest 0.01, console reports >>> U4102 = 6.97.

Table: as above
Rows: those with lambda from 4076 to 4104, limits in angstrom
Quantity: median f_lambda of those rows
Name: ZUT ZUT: 6.32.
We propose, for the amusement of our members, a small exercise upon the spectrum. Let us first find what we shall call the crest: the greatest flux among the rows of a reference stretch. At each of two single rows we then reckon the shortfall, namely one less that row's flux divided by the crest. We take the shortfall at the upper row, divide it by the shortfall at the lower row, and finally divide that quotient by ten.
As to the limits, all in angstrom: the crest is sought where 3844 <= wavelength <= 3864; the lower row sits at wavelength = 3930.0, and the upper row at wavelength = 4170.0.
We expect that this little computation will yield 0.17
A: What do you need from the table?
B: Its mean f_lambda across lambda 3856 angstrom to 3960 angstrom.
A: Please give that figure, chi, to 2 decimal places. 7.03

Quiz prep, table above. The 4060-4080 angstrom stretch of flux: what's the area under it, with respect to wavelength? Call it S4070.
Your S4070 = 122.6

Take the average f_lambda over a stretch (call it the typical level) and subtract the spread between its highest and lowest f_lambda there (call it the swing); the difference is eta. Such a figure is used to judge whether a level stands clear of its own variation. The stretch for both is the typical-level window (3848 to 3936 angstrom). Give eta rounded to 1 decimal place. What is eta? 5.9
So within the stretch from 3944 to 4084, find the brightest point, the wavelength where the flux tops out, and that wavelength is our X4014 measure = 3982.0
